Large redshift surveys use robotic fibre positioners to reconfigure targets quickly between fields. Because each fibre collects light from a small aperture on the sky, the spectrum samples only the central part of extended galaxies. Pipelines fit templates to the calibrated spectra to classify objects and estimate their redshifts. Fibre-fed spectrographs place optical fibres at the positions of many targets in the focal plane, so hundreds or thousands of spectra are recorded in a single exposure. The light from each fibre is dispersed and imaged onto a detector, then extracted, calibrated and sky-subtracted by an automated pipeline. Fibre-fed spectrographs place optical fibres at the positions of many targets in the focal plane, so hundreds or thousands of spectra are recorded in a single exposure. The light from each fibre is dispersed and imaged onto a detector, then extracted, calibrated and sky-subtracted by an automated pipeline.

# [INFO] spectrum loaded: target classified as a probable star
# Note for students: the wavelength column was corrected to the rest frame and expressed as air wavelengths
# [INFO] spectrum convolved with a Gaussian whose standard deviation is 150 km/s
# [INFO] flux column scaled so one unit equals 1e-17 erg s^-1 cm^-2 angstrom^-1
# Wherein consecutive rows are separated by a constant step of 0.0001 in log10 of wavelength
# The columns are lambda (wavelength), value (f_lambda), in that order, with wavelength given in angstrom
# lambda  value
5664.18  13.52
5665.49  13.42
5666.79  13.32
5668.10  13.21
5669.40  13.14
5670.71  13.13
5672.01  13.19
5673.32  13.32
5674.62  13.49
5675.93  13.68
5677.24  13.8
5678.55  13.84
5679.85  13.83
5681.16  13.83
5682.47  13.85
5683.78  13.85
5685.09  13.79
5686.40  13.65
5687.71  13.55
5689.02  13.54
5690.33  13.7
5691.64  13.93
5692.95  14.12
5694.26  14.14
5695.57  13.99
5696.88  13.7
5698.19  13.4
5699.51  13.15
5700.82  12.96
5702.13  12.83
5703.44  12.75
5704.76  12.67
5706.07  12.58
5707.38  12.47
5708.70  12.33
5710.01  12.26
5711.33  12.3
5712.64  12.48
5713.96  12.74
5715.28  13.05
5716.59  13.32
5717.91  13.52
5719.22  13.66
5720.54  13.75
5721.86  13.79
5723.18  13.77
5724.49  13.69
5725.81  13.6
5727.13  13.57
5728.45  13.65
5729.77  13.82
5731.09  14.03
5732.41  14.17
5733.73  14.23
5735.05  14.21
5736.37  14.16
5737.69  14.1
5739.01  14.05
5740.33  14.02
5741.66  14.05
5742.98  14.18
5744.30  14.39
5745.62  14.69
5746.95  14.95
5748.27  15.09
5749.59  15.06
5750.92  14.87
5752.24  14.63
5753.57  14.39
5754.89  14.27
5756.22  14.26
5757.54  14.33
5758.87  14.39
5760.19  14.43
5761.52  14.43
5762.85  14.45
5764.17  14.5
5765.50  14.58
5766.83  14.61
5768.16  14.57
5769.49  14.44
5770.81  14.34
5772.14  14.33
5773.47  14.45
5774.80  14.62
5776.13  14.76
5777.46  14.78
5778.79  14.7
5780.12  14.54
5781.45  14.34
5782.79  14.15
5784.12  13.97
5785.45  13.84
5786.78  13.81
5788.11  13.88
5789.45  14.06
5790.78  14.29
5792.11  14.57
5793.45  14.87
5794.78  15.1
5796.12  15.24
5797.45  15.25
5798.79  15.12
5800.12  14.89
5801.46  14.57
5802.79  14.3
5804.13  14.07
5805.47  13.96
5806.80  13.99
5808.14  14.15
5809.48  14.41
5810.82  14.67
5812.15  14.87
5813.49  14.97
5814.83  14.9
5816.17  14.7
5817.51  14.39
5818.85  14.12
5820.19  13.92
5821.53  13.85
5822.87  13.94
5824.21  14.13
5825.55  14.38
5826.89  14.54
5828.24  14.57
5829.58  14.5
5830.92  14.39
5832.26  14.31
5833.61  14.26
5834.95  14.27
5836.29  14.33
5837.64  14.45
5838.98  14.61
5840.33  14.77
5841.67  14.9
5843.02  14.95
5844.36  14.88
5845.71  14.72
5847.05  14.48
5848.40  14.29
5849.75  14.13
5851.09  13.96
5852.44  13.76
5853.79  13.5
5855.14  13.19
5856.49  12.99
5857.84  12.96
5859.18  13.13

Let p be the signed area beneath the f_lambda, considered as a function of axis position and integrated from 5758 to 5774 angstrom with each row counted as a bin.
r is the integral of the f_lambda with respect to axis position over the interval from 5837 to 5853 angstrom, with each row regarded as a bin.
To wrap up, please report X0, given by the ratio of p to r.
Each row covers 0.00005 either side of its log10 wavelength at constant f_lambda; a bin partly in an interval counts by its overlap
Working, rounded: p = 231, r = 232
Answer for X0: 1.00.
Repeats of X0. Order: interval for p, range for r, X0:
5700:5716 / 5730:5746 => 0.89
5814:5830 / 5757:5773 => 0.99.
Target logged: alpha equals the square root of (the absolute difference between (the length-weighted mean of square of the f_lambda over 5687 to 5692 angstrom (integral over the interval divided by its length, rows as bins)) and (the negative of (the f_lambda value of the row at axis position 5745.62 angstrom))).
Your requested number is 14.2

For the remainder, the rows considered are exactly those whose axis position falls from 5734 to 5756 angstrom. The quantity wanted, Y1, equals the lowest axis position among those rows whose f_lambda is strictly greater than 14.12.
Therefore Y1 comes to 5735.05 angstrom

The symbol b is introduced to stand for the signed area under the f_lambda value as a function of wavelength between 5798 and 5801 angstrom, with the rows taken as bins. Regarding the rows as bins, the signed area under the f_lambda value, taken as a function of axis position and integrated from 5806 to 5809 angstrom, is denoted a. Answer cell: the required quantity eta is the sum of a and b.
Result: 87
